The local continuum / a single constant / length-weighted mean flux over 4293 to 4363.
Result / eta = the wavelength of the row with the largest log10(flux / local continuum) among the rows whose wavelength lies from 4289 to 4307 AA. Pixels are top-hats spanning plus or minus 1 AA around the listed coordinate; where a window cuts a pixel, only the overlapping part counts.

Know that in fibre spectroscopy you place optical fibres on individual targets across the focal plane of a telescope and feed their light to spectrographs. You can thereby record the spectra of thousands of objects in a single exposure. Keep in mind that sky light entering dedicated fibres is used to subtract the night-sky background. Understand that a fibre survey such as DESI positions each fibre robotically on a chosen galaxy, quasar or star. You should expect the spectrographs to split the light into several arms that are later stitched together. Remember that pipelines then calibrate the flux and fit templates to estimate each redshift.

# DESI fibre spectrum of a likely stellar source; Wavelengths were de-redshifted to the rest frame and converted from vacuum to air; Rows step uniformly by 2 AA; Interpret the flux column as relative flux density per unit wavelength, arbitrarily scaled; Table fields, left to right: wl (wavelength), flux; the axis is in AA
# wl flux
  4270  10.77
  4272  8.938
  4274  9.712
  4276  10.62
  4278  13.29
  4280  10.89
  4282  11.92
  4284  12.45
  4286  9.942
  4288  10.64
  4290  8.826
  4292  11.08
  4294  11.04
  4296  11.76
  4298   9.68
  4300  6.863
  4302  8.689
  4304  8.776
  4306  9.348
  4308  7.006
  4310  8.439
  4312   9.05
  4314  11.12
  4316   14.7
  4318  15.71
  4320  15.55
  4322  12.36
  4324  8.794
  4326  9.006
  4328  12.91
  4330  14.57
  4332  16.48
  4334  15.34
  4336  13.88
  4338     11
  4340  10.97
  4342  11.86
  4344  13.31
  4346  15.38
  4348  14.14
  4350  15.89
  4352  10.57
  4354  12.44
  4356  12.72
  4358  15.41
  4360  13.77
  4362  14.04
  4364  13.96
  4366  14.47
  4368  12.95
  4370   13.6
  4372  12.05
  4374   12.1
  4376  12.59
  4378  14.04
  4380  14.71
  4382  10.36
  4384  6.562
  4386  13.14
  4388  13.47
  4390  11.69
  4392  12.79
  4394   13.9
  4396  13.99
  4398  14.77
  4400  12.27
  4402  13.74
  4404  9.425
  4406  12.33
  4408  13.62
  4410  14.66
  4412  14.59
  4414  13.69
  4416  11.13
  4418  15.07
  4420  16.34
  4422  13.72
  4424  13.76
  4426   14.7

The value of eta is 4296 AA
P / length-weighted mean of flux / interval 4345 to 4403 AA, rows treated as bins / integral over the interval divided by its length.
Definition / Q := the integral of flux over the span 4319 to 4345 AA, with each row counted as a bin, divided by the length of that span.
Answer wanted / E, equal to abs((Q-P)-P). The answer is 14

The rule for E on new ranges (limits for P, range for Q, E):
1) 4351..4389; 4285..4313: 16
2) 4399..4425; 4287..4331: 16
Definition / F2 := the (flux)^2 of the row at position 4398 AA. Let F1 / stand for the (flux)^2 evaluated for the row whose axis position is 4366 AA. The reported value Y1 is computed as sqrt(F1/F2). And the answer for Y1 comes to 0.98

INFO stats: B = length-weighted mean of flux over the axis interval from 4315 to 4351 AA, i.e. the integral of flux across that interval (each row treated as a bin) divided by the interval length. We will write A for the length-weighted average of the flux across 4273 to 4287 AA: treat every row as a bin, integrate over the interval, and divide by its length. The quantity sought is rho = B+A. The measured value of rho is 24.7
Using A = 11.3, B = 13.4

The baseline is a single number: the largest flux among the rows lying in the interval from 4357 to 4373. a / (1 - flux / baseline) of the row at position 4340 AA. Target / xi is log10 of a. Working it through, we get -0.54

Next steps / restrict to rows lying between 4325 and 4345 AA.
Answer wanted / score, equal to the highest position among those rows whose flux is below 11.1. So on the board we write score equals 4340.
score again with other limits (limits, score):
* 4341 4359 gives 4352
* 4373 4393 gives 4384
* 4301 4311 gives 4310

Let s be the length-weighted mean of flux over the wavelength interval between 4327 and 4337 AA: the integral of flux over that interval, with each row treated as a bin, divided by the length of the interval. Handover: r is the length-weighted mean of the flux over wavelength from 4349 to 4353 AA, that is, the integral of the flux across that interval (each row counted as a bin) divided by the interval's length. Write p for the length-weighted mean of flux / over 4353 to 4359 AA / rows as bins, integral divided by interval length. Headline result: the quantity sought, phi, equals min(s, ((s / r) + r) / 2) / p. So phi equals 0.53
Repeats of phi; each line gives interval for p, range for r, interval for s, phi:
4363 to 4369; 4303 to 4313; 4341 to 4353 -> 0.37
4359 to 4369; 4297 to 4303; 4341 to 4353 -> 0.36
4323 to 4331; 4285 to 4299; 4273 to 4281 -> 0.51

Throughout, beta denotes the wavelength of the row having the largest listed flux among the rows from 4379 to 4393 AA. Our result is 4380 AA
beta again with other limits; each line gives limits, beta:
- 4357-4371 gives 4358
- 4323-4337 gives 4332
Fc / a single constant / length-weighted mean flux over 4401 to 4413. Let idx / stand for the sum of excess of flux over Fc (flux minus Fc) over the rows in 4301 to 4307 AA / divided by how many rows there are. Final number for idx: -4.1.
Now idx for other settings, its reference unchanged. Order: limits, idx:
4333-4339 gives 0.3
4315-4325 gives 0.4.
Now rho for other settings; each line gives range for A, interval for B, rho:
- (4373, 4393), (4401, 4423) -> 25.6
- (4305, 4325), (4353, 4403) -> 24.2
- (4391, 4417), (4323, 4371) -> 26.4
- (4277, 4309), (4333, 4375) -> 23.5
